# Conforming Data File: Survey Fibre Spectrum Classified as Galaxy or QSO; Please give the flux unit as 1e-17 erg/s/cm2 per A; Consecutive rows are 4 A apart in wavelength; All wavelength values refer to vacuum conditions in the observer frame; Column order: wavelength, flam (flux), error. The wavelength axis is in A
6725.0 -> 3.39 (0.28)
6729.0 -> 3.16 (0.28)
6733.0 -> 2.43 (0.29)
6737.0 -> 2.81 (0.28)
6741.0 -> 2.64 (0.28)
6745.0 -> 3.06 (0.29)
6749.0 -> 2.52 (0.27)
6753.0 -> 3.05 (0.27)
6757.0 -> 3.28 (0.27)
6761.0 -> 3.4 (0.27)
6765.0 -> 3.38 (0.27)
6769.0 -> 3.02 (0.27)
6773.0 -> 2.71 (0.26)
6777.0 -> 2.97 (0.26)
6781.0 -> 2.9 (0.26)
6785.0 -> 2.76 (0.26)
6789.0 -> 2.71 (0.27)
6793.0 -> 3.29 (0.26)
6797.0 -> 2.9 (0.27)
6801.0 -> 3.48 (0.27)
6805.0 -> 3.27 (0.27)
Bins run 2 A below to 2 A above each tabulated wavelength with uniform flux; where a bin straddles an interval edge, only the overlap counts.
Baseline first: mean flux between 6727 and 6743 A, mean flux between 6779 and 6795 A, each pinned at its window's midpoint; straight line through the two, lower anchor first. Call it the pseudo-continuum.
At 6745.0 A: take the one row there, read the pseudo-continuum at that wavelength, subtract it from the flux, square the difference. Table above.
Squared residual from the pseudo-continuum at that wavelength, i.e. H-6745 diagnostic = 0.07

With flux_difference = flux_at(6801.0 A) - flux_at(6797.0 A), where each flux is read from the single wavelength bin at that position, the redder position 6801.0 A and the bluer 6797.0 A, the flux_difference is 0.6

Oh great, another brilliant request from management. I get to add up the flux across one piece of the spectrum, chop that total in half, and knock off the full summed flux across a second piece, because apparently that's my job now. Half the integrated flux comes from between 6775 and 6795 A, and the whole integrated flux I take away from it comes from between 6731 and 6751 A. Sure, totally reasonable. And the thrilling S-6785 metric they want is -24.6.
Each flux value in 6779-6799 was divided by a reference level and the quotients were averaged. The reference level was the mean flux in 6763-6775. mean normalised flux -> 0.96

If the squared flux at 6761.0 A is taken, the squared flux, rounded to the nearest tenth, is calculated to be 11.6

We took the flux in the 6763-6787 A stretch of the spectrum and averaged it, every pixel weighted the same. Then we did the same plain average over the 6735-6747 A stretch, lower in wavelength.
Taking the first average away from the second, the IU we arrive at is -0.12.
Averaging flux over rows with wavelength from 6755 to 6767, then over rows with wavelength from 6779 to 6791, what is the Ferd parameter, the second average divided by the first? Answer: 0.83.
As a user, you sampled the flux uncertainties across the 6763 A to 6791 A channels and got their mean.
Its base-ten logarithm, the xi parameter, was -0.578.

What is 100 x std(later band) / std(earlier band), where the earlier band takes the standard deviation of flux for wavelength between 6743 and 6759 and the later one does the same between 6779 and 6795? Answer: 81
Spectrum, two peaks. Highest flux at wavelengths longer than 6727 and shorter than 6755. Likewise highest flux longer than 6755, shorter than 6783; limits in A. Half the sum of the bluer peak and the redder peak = 3.28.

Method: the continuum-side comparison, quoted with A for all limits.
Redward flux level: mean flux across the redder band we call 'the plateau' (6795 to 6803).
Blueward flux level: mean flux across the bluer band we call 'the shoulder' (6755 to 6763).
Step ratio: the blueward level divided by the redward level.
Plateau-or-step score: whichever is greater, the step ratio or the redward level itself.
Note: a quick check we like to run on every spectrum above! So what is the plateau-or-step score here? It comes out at 3.19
